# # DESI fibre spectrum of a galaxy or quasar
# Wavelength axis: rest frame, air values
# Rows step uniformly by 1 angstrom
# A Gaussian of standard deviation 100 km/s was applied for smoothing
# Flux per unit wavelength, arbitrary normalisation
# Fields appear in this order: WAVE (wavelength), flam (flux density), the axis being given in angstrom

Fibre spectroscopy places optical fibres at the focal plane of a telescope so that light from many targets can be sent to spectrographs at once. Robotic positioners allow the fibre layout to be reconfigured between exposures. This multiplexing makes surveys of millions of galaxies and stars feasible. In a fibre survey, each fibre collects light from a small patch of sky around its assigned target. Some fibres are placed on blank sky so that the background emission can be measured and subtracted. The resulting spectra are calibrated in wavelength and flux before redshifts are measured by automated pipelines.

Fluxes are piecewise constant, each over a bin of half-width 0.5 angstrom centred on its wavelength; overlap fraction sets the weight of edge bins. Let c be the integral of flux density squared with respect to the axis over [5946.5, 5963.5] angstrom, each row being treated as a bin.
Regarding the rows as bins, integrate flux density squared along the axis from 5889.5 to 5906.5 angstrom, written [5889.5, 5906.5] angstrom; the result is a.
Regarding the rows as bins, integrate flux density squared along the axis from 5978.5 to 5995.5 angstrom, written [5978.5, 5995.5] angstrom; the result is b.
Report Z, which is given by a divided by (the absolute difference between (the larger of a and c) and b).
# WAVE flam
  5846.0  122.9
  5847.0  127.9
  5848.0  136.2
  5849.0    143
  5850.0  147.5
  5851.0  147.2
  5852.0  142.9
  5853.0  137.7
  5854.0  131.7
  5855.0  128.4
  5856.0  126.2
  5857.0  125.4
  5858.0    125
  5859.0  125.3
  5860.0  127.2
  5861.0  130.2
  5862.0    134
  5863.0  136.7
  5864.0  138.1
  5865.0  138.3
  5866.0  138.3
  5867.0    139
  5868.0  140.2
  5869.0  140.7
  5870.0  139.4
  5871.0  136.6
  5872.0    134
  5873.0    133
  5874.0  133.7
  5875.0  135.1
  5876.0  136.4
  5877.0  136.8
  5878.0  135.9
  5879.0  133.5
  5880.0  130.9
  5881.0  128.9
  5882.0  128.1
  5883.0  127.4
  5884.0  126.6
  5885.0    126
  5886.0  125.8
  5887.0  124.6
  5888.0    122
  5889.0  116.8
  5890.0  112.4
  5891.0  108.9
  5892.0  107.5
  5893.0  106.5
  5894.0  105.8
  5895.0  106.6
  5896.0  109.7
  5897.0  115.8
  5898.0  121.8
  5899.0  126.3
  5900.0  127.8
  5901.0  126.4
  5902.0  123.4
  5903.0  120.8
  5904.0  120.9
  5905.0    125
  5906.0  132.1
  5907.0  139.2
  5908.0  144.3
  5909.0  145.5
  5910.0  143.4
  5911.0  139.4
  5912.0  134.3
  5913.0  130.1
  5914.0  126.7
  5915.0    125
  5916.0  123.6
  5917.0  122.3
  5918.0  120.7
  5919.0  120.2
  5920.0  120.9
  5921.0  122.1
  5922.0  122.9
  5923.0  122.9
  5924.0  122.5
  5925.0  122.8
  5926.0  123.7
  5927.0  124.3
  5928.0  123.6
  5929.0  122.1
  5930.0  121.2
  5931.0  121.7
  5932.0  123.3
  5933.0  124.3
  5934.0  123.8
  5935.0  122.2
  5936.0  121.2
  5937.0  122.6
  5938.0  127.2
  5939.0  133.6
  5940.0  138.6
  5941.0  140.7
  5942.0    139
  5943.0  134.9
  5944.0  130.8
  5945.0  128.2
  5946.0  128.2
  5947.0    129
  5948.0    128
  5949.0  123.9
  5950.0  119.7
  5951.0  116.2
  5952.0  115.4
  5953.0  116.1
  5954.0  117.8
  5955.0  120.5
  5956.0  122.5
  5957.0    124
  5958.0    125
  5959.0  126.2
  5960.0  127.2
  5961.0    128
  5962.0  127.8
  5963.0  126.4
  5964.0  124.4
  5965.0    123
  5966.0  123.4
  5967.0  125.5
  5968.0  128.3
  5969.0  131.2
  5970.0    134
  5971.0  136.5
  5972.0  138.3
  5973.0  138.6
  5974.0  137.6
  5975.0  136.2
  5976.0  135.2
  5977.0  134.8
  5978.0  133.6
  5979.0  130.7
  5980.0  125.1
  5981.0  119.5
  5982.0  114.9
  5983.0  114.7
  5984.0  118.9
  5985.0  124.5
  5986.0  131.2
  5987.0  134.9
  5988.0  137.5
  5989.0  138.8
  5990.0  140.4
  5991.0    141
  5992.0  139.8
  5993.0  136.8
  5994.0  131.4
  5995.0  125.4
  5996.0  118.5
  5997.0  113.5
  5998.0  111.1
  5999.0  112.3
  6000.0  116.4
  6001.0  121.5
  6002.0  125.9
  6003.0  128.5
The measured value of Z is 8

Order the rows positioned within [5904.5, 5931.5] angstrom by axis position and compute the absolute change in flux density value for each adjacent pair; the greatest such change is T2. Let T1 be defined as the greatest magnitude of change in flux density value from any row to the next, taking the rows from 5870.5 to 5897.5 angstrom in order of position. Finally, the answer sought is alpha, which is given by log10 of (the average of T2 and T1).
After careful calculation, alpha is 0.82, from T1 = 6.10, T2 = 7.1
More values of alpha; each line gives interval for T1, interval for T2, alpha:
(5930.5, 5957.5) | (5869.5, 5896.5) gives 0.76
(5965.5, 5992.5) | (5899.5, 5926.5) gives 0.84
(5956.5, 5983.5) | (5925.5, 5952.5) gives 0.78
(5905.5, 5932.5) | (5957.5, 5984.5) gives 0.80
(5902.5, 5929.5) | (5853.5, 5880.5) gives 0.74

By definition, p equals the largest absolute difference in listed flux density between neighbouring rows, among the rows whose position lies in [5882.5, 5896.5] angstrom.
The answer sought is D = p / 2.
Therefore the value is 2.6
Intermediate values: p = 5.2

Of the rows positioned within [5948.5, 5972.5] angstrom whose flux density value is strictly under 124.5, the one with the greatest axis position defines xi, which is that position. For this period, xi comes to 5966.0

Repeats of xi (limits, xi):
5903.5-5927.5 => 5927.0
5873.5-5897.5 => 5897.0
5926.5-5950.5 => 5950.0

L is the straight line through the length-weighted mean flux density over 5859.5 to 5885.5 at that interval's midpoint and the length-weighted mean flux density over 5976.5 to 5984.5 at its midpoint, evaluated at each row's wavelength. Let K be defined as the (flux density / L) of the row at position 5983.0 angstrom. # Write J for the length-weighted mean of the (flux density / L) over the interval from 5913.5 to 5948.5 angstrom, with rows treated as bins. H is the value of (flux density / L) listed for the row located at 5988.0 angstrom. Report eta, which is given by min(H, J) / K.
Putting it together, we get 1.06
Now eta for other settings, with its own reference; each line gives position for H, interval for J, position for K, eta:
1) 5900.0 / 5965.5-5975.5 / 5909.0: 0.87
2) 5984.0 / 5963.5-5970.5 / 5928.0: 1.00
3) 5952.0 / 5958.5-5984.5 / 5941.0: 0.83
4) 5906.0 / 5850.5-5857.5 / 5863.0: 0.98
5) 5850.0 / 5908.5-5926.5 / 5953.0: 1.07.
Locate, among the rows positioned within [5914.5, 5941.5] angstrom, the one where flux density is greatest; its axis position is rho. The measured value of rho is 5941.0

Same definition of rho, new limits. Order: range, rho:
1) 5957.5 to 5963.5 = 5961.0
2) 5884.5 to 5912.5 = 5909.0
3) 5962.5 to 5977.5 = 5973.0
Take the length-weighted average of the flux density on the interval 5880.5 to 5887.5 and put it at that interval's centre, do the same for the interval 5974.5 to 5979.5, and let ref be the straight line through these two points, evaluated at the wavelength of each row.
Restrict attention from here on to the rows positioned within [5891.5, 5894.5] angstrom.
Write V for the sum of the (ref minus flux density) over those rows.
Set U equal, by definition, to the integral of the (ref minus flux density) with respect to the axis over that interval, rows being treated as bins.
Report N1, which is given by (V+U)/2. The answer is 63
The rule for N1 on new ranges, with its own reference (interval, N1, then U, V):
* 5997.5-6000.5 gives 68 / 68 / 68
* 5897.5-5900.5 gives 8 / 8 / 8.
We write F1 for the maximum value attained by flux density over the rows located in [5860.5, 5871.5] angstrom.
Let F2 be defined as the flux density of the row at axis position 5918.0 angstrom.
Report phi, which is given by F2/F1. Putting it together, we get 0.86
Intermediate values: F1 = 140.7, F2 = 120.7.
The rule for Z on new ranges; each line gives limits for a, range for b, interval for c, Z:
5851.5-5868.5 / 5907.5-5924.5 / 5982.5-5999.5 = 15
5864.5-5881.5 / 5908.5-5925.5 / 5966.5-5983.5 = 8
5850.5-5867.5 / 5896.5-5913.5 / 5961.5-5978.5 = 22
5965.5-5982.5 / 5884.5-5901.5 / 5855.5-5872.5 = 4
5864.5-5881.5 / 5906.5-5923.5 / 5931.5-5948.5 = 12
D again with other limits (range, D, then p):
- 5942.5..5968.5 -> 2.1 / 4.2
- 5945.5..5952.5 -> 2.1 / 4.2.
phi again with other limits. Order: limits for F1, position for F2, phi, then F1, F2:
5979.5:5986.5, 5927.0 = 0.95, 131.2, 124.3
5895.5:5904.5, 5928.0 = 0.97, 127.8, 123.6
